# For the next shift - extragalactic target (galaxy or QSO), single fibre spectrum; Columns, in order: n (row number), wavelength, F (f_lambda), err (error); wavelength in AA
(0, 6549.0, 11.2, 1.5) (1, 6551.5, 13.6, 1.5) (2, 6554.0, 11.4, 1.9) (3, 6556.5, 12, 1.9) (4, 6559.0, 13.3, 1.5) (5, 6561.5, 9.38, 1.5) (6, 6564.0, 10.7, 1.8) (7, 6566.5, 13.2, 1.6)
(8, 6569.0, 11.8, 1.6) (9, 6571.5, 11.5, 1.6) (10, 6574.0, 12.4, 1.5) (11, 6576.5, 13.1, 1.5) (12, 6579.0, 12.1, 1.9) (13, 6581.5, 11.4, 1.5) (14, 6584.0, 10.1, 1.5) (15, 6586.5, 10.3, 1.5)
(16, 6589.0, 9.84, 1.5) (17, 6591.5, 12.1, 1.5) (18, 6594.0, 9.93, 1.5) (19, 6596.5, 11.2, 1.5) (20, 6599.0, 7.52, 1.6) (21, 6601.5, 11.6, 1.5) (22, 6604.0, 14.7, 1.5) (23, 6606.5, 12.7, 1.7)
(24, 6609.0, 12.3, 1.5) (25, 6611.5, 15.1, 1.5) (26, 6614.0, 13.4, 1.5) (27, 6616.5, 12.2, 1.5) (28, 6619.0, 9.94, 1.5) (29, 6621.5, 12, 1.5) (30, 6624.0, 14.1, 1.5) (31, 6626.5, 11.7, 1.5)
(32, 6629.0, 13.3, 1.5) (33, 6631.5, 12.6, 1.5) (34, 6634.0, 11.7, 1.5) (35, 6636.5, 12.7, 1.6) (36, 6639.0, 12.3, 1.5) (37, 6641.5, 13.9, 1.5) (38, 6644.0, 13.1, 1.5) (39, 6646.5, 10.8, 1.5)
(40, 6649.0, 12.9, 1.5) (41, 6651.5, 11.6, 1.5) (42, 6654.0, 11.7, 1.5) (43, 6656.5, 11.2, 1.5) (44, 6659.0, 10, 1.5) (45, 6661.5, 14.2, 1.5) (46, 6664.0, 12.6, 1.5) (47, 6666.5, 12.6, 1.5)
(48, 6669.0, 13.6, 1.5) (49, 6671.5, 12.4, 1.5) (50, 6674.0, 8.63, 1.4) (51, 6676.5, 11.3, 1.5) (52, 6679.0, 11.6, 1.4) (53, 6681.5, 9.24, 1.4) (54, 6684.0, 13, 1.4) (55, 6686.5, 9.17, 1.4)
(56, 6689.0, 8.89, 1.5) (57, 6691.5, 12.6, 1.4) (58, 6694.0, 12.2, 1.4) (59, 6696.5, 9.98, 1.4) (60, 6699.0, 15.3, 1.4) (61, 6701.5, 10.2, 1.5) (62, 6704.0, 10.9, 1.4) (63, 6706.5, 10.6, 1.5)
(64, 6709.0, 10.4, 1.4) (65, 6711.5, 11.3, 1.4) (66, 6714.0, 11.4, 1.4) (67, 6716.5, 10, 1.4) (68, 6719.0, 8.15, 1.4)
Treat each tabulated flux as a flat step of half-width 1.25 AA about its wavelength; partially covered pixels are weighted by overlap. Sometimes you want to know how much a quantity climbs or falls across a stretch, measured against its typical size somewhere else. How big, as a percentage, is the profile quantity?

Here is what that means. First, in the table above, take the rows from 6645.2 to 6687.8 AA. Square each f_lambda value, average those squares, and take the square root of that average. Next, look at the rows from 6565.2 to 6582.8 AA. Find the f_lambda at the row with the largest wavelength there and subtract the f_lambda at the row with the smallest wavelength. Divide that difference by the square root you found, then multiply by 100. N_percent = -15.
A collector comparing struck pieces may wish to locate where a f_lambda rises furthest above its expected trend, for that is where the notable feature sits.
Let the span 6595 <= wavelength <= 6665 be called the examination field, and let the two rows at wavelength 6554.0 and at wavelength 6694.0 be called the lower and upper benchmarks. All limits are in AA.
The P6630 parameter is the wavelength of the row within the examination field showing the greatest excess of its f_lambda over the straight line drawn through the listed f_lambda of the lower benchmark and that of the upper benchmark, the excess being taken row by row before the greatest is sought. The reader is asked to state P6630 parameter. 6611.5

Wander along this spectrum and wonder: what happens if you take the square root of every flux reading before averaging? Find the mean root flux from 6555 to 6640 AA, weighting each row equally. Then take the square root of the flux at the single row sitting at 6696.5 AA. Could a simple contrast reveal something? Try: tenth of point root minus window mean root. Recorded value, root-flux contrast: -3.12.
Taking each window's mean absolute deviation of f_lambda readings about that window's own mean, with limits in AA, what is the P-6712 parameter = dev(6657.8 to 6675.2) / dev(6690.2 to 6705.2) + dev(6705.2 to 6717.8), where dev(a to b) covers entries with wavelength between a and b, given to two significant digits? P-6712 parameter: 1.5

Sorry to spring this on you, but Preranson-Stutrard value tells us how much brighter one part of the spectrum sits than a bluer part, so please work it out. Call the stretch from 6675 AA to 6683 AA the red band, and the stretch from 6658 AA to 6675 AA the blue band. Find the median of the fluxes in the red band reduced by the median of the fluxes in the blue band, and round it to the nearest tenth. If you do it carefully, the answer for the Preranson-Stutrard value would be -1.3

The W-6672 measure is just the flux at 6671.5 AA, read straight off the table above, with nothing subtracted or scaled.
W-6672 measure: 12.4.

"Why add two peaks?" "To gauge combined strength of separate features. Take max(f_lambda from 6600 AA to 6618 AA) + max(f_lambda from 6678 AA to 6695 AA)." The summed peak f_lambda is 28.1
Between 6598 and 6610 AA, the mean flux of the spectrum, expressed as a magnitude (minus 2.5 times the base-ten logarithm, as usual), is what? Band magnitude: -2.68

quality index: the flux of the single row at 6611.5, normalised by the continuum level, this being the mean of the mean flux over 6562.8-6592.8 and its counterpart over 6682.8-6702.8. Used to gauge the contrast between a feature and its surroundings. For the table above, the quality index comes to 1.32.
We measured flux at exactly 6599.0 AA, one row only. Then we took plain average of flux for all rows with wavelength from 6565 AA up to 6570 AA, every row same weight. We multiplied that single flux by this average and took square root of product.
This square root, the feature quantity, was 9.7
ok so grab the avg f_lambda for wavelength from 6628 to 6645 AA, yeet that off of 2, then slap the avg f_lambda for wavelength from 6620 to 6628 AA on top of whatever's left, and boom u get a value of 1.8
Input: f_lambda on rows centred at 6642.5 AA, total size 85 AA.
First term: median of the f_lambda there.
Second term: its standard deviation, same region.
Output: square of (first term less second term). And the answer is 119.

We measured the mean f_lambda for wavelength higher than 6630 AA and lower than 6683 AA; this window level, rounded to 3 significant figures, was 11.9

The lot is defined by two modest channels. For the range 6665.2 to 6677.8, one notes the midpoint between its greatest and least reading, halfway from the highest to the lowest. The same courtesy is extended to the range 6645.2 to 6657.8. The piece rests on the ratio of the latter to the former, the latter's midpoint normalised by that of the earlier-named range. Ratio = 1.07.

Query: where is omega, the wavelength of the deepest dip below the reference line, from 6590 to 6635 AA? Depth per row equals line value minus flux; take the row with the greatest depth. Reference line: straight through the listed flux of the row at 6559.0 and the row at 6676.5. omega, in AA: 6599.0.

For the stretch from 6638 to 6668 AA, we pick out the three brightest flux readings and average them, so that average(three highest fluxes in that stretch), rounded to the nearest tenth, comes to 13.7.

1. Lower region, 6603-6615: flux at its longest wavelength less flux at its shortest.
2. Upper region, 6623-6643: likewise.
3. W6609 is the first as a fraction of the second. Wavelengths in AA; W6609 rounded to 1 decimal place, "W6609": 6.5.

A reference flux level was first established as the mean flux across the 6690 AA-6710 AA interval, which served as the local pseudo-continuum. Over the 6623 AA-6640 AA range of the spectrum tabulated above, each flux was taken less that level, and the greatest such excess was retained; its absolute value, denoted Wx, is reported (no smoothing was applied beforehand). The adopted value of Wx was 2.6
